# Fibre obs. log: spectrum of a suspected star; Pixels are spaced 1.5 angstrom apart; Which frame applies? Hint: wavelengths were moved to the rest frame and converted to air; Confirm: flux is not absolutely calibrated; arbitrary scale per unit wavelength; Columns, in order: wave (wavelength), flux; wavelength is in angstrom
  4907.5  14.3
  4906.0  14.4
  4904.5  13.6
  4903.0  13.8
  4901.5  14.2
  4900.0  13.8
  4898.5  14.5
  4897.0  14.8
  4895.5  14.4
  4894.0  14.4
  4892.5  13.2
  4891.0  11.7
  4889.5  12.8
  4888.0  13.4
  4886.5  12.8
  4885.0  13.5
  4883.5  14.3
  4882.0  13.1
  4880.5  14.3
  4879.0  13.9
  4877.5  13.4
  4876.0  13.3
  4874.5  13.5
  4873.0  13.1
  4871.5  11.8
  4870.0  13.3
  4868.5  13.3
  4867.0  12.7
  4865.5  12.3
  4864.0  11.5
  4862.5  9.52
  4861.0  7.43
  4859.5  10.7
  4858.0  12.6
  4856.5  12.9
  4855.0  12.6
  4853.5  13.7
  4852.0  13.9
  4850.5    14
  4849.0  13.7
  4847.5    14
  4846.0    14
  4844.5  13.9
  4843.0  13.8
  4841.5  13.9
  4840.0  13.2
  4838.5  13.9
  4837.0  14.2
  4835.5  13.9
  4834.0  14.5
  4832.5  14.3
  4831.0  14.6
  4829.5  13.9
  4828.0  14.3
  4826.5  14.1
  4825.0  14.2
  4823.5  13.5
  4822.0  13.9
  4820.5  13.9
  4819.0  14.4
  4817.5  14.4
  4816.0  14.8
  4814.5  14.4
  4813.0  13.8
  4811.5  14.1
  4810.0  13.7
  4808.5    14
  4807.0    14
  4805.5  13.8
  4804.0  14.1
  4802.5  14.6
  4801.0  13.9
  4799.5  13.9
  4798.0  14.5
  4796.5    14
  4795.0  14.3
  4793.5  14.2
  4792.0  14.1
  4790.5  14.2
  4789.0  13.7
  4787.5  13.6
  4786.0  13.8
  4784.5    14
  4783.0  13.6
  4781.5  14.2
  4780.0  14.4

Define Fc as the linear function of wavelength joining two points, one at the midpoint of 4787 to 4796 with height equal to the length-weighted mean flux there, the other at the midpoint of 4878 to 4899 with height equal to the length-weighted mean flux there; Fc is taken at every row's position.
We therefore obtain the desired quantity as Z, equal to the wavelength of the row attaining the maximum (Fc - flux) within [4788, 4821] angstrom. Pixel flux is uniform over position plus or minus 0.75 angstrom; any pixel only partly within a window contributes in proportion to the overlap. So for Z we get 4789.0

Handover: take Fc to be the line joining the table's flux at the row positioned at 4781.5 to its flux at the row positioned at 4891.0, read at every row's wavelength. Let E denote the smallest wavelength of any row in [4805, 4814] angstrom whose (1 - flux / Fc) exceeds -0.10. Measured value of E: 4805.5 angstrom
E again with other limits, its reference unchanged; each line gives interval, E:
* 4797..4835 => 4798.0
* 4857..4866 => 4858.0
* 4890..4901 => 4891.0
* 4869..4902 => 4870.0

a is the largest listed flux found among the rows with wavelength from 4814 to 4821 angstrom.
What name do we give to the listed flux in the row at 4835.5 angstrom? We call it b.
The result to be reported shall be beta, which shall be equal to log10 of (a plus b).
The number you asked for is 1.46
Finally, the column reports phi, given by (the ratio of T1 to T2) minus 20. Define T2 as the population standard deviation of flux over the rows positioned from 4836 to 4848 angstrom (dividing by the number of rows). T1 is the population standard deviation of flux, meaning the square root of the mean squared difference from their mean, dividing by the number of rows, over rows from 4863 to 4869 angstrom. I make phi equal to -18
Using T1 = 0.7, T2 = 0.3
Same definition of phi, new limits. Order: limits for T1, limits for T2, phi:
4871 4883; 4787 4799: -18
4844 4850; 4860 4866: -20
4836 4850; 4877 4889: -19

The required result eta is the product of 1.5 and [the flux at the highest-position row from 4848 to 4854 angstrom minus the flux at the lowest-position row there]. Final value 0.0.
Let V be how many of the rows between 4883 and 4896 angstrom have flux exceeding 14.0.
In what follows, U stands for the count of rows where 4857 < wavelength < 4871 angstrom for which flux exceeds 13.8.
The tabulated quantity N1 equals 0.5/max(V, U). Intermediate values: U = 0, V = 3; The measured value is 0.167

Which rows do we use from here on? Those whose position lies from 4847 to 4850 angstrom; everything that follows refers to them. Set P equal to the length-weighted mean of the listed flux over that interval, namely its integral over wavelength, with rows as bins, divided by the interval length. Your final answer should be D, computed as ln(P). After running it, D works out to 2.63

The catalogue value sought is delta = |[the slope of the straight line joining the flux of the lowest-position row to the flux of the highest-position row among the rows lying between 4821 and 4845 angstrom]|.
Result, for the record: 0.000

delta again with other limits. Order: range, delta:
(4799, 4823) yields 0.000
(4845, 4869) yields 0.031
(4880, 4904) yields 0.022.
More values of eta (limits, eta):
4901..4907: 0.3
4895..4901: -0.9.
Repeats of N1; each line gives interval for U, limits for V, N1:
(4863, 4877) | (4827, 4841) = 0.100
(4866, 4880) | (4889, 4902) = 0.100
